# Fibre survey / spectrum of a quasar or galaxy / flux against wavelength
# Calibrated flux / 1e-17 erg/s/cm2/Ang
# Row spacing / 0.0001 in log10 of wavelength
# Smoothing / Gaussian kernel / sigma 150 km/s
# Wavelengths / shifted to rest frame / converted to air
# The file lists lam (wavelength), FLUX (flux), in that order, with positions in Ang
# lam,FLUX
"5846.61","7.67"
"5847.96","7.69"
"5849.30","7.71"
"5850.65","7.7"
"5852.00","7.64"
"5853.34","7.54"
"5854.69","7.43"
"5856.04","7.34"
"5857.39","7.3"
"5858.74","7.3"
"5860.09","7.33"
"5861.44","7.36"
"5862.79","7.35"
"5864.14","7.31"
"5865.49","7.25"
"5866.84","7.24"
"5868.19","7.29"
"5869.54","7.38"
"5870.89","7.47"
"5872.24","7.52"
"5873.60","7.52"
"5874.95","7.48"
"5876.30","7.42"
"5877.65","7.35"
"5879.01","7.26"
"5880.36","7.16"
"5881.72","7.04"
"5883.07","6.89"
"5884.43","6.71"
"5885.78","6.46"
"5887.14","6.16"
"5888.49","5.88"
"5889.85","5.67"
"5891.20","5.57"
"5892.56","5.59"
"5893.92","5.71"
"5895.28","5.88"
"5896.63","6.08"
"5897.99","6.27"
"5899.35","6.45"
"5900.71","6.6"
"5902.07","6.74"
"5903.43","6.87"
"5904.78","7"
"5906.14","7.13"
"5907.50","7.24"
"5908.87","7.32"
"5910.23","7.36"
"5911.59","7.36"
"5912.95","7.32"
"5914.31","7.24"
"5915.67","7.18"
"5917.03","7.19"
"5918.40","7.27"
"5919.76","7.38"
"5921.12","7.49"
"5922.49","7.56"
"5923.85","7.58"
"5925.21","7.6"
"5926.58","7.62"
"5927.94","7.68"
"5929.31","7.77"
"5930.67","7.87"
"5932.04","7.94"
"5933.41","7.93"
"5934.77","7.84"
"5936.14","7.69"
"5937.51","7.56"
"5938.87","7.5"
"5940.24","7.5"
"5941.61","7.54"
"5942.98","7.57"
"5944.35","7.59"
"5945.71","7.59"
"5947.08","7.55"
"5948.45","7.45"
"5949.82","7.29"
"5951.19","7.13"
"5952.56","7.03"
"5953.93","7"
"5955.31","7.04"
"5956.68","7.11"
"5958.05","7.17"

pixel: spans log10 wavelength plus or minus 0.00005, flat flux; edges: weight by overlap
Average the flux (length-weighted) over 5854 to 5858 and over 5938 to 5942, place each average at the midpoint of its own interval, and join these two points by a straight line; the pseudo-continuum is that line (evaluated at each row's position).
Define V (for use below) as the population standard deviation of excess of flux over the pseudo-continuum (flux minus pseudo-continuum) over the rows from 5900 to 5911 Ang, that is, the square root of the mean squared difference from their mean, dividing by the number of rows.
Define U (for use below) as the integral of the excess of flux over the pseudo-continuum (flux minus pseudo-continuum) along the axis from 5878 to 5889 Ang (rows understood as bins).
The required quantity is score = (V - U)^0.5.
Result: 2.8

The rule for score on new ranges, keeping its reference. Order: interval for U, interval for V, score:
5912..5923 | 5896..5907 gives 1.4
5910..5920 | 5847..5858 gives 1.4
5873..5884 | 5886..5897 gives 1.3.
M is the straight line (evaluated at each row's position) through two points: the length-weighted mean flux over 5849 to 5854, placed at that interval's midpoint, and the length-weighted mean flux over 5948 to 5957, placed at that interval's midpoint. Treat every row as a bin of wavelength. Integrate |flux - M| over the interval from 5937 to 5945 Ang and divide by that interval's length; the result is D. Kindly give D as 0.35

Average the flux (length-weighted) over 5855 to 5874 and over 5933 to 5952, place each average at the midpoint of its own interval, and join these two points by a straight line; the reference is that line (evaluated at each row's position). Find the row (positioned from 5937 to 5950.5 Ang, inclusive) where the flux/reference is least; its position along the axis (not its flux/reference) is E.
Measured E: 5949.82 Ang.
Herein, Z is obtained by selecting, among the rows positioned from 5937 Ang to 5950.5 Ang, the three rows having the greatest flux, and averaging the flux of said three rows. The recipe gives 7.58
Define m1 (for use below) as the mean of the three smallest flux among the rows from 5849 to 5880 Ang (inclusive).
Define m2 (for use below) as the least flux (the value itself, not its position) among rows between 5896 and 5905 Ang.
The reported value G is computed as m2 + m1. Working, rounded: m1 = 7.25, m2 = 6.08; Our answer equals 13.3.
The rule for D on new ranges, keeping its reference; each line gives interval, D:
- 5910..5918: 0.07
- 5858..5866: 0.28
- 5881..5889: 0.94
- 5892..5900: 1.42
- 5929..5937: 0.60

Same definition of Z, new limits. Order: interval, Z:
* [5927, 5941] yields 7.91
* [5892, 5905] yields 6.87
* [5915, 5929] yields 7.63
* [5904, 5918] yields 7.35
